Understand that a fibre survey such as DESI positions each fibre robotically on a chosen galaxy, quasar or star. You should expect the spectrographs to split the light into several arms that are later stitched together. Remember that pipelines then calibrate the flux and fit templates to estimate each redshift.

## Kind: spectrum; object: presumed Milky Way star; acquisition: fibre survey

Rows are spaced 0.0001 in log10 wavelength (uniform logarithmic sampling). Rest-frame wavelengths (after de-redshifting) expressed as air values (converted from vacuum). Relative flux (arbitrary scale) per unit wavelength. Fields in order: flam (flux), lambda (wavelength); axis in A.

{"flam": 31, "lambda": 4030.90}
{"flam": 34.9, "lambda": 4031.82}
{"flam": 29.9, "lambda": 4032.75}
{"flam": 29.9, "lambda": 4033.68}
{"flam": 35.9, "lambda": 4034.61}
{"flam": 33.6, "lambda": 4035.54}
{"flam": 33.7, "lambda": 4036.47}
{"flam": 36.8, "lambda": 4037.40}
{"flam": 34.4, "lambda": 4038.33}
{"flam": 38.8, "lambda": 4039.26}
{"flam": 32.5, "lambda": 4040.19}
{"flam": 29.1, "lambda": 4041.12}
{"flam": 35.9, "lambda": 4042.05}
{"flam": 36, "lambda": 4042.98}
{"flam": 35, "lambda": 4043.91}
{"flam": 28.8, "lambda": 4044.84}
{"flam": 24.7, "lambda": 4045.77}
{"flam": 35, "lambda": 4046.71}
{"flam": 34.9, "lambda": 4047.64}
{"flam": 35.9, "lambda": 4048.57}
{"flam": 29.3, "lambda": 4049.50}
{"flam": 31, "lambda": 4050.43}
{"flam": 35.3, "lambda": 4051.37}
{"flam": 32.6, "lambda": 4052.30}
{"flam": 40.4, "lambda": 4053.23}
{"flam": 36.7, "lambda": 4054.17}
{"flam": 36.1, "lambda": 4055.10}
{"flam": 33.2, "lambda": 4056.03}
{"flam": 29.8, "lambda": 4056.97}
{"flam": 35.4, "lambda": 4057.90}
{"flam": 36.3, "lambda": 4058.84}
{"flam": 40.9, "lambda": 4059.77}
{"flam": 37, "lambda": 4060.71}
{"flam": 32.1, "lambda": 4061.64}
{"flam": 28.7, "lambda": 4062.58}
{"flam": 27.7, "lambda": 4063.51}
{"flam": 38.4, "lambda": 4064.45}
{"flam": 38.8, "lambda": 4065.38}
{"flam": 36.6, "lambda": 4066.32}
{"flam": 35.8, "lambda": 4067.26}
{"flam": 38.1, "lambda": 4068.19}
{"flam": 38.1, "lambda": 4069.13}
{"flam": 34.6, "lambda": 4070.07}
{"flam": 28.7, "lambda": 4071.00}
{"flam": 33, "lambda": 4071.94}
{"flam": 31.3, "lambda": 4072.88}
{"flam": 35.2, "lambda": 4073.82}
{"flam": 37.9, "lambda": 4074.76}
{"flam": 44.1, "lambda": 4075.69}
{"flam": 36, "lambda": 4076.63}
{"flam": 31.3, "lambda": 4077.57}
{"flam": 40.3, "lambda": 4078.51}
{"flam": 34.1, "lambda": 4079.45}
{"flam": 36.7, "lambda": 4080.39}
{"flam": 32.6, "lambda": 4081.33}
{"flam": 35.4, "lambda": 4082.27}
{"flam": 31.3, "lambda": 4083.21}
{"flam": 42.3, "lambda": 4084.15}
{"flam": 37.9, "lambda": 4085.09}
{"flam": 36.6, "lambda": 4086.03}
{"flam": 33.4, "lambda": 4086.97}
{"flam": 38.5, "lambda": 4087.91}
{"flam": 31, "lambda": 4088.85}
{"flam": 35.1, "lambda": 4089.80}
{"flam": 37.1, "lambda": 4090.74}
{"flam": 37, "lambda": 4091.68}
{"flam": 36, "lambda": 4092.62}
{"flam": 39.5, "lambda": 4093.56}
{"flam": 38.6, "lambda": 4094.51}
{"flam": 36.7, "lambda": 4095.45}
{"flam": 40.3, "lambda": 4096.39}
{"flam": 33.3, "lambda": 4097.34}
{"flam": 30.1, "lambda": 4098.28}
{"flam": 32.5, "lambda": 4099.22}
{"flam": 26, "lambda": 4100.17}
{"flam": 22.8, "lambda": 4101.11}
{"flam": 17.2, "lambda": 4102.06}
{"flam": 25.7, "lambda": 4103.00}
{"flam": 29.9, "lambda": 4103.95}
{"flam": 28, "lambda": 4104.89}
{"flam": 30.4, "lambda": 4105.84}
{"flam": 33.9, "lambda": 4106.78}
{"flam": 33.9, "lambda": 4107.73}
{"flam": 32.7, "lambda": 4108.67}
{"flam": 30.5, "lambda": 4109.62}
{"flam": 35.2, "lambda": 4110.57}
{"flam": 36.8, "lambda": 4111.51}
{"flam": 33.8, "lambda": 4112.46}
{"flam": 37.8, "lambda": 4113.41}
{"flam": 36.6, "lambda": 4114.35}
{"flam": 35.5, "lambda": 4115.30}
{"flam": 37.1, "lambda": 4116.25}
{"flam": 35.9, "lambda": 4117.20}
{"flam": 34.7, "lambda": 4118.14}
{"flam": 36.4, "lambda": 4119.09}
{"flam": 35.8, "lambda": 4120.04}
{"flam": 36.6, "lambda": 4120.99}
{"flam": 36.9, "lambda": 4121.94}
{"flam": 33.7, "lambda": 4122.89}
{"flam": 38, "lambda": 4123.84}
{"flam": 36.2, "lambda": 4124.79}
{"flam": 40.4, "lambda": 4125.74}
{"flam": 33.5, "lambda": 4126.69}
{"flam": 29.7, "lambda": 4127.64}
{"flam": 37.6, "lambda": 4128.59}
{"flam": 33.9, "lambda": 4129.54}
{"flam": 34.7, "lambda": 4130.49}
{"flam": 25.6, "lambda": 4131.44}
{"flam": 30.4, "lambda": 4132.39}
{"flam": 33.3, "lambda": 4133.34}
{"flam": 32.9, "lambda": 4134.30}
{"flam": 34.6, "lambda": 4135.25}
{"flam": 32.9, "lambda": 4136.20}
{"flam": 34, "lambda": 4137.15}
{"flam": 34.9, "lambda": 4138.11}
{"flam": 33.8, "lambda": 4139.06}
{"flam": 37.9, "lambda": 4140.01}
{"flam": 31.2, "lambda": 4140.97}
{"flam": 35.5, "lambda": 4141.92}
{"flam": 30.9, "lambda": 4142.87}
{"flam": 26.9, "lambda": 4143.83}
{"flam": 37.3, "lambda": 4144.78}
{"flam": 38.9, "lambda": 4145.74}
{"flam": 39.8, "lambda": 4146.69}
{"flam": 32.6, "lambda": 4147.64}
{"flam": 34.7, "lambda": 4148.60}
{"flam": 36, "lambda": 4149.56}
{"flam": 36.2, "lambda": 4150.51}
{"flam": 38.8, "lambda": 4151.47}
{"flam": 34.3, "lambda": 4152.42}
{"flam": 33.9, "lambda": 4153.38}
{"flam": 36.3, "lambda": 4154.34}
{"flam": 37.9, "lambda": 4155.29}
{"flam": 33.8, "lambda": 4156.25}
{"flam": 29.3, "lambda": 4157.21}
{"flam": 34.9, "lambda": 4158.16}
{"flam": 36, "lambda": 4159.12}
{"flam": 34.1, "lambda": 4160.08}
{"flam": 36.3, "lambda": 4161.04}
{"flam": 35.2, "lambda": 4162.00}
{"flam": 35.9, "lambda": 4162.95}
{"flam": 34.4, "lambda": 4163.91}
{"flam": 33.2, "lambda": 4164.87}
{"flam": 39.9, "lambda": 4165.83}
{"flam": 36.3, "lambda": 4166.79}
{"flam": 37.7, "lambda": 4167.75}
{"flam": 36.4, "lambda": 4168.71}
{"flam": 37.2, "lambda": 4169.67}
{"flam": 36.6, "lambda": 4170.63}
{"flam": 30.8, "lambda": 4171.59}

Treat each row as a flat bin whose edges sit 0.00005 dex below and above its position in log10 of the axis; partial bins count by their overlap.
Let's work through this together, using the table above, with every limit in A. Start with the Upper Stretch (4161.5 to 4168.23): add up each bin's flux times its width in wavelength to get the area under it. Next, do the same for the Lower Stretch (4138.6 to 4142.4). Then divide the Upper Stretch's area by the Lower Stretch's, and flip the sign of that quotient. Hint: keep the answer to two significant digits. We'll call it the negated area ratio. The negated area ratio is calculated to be -1.8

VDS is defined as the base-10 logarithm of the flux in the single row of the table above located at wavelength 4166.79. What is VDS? 1.56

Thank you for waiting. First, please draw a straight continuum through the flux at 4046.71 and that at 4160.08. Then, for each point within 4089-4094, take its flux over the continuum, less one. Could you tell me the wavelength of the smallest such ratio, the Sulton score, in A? 4089.80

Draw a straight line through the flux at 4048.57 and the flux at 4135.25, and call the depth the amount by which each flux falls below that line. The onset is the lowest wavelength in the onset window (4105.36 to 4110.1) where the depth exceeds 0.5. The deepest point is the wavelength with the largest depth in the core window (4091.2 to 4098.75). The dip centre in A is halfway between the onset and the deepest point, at 4102.1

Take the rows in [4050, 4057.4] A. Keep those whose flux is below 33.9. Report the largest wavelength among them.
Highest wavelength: 4056.97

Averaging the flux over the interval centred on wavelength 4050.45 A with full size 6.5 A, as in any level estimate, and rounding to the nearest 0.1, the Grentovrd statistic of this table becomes 34.2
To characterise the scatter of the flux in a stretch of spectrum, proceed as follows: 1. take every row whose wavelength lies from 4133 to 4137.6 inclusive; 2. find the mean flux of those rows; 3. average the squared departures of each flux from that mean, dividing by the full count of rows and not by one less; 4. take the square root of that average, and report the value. 0.7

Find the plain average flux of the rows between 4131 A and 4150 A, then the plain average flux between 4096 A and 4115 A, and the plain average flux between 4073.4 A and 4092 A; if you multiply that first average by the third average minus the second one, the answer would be 162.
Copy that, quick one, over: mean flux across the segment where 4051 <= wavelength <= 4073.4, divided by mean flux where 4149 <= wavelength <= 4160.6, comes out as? 0.99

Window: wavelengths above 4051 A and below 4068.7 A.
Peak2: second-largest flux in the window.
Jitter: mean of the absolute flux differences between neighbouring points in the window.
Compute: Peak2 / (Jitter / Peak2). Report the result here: 475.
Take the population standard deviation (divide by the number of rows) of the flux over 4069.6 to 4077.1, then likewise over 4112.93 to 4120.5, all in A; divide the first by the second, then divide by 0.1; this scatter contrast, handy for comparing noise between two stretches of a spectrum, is 48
